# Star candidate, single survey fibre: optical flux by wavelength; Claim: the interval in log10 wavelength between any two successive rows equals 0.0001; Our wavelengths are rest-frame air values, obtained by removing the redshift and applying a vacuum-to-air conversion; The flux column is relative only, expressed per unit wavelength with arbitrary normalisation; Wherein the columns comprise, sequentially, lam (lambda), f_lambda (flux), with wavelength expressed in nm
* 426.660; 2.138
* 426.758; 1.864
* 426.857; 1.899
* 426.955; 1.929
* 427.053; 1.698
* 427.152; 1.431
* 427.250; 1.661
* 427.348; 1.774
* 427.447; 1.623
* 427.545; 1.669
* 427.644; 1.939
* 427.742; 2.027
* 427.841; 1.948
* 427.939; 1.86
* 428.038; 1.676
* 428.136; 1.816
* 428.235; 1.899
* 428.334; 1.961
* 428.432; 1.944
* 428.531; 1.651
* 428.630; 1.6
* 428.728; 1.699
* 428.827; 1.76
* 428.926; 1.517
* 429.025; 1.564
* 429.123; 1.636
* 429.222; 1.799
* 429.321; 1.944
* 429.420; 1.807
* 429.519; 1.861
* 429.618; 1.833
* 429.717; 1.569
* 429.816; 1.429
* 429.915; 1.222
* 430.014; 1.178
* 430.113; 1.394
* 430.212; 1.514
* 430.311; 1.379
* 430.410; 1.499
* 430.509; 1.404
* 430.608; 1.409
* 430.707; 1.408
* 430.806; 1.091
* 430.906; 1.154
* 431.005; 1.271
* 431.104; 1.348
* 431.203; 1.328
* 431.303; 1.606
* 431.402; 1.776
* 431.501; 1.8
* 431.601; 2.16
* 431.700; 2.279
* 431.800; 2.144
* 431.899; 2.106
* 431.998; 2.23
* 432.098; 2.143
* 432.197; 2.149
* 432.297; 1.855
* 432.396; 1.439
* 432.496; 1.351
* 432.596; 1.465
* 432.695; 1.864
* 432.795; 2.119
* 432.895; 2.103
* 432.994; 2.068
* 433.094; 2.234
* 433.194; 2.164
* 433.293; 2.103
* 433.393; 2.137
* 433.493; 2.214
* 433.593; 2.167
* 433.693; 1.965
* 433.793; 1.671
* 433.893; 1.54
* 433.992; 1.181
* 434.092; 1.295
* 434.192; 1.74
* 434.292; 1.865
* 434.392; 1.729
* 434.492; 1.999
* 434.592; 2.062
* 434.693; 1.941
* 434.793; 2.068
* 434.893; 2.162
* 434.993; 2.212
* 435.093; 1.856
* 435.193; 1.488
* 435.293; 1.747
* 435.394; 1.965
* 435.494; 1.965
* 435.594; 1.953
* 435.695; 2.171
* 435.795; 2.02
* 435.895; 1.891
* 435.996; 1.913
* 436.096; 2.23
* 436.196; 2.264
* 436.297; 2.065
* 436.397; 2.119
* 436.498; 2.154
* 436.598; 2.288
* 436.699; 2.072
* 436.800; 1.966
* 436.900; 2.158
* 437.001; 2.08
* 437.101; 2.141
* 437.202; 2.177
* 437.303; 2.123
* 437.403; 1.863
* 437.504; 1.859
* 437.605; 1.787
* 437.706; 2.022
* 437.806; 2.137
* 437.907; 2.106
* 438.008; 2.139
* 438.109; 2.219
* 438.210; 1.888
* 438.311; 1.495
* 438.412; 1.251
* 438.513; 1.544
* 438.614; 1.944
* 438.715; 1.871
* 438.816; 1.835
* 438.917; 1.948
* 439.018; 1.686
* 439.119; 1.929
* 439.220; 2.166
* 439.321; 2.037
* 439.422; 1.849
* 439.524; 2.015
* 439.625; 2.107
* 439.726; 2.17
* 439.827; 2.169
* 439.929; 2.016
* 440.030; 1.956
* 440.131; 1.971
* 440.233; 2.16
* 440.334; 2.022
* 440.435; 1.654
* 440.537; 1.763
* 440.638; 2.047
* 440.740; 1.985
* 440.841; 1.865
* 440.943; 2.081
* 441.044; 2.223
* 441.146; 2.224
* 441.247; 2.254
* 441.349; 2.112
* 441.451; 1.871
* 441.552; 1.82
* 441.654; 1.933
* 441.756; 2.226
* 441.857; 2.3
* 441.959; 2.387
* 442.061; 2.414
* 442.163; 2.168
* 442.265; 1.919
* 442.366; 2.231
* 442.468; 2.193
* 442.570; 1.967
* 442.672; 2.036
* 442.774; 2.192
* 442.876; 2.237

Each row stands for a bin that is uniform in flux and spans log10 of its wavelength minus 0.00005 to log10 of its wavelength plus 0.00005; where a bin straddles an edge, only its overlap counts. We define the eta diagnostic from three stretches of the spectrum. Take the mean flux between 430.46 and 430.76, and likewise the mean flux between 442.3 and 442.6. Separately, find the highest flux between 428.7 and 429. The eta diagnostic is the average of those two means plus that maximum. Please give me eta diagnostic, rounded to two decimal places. 3.53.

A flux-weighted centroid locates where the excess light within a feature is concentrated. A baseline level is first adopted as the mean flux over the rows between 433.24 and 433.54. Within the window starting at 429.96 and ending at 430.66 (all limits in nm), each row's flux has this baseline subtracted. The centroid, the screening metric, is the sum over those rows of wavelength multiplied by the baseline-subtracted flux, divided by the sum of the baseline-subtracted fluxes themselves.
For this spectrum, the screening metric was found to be 430.30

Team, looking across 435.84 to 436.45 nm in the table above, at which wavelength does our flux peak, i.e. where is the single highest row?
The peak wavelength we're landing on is 436.196 nm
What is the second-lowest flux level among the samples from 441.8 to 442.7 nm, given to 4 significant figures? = 1.967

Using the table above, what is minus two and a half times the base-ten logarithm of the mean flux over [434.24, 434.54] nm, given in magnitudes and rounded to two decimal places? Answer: -0.68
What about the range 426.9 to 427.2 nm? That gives -0.57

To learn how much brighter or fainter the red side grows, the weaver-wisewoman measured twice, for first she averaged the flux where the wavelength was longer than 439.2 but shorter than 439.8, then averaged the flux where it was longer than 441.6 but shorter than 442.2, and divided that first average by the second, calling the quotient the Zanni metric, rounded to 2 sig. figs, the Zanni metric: 0.92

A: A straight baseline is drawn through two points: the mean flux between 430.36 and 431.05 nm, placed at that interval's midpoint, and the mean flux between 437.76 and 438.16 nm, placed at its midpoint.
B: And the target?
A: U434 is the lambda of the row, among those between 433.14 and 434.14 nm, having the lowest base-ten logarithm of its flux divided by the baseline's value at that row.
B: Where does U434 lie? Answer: 433.992 nm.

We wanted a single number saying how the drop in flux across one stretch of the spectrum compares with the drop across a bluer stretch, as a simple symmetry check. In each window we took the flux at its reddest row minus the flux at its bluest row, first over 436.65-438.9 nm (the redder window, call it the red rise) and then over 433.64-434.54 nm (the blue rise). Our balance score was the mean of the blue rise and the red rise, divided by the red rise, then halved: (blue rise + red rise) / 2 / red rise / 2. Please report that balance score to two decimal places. 0.21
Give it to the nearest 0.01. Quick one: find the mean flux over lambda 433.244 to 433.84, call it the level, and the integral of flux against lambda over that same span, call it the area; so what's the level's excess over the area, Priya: 0.82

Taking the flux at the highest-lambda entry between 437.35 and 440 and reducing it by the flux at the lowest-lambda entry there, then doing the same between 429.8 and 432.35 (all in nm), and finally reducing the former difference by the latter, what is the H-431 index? -0.3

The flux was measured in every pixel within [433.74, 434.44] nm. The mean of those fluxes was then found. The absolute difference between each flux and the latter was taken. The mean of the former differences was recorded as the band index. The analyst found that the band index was 0.20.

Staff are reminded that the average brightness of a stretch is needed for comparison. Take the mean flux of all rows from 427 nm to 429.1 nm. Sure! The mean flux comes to 1.75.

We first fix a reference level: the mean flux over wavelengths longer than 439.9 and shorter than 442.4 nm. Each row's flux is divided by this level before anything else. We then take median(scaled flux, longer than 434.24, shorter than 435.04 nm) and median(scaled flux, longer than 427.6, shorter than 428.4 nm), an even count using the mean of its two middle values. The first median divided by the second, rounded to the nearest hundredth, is 1.06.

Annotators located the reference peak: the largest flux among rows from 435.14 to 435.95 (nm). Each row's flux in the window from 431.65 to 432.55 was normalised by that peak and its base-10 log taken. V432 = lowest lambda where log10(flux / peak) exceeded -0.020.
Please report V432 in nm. 431.700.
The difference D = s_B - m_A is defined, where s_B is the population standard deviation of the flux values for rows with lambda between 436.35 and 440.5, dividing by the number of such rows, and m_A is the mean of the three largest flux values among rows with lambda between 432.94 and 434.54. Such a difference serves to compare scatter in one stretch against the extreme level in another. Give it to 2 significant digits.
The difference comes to -2.0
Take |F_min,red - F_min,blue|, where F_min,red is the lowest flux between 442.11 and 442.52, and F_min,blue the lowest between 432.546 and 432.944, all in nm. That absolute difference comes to 0.5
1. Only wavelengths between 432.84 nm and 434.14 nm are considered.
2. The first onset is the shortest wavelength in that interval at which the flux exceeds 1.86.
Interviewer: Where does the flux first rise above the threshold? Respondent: 432.895 nm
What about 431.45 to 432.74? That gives 431.601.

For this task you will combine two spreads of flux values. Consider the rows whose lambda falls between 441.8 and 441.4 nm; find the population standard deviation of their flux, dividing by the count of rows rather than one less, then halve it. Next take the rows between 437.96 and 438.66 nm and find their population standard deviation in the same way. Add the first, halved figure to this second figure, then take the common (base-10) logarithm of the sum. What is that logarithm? -0.39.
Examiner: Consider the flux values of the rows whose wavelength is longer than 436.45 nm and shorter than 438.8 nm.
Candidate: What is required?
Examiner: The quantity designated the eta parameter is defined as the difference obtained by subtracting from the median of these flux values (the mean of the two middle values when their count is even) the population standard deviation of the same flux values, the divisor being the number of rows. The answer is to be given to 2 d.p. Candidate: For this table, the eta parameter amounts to 1.82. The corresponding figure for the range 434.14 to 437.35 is 1.89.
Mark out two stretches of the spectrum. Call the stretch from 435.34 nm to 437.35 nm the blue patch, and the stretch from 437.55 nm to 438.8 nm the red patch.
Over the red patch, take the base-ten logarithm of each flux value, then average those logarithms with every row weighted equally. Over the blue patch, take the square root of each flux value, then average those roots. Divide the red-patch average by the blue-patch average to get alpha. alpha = 0.18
